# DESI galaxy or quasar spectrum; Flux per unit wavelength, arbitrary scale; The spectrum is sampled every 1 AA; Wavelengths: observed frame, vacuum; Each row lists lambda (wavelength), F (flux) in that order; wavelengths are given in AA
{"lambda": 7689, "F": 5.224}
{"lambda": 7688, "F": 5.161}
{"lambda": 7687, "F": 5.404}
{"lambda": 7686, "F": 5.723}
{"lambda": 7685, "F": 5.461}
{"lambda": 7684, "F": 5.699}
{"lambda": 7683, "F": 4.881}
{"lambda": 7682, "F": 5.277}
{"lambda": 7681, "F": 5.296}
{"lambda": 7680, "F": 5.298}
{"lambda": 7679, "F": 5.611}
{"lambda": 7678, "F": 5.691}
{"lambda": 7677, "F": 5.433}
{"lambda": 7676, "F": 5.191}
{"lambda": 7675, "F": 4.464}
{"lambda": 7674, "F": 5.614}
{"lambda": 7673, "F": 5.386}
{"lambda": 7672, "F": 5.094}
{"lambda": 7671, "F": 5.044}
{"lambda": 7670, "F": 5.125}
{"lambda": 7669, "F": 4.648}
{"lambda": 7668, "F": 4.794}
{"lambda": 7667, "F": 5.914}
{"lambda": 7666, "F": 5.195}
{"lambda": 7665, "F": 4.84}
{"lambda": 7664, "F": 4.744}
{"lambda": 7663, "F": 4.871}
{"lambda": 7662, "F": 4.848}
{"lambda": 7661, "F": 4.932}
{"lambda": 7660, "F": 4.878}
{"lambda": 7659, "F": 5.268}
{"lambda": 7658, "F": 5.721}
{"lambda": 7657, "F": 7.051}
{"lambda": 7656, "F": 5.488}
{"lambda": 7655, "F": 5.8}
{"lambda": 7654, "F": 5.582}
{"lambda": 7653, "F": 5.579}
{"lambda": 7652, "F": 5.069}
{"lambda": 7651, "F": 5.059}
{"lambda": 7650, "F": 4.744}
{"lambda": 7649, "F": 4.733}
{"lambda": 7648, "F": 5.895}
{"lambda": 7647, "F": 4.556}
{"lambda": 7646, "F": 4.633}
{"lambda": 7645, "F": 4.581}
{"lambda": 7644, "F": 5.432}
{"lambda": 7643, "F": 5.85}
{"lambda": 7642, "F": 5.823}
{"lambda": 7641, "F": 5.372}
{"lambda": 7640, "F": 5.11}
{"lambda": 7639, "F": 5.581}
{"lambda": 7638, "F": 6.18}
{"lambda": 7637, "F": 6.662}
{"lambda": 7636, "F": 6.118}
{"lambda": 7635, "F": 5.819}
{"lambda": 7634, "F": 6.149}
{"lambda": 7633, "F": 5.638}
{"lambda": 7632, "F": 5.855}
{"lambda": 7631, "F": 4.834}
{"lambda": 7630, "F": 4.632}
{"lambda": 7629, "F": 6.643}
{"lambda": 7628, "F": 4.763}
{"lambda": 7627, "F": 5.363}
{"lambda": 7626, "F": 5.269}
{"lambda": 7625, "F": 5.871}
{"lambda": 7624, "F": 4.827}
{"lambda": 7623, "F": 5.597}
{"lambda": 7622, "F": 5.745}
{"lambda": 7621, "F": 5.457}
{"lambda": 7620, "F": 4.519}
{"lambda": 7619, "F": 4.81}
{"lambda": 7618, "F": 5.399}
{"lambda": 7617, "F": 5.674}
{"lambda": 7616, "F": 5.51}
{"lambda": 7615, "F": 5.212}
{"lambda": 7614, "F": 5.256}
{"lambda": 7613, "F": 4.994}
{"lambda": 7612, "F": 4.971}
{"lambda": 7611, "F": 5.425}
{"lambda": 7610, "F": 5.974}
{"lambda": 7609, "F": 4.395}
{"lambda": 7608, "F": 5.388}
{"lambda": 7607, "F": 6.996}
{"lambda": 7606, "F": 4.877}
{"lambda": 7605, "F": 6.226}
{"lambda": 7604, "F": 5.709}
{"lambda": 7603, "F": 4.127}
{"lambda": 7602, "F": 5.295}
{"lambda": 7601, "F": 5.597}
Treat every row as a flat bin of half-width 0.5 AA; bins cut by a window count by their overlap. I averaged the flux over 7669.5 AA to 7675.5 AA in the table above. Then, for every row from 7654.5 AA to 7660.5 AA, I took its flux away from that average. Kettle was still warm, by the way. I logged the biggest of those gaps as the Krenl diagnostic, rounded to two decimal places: 0.24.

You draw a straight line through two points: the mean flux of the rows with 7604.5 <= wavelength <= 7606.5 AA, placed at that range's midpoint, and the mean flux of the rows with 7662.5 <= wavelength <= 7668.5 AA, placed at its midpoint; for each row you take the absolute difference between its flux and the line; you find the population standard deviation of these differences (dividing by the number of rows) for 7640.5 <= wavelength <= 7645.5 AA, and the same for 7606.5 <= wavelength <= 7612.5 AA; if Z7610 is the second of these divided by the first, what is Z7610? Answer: 2.2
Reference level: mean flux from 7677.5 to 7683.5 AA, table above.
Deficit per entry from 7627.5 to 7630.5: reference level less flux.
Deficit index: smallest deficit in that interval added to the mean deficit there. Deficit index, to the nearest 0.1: -1.3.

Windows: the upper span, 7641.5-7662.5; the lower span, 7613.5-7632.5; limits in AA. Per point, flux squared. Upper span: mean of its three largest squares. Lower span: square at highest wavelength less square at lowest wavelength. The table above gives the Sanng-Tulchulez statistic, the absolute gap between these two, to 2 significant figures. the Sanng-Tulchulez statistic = 33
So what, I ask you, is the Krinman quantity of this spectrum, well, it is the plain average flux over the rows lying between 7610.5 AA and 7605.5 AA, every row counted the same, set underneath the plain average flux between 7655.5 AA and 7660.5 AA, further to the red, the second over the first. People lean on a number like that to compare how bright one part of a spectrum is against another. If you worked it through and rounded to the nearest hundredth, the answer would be 1.03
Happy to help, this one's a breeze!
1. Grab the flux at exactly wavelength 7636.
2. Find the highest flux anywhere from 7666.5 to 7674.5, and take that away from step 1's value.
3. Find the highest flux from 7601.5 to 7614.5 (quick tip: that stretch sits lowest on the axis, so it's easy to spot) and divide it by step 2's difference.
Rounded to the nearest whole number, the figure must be 34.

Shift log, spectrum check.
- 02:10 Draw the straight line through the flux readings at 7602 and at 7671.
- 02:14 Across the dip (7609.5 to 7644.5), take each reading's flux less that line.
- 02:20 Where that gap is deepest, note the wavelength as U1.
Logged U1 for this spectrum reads 7620 AA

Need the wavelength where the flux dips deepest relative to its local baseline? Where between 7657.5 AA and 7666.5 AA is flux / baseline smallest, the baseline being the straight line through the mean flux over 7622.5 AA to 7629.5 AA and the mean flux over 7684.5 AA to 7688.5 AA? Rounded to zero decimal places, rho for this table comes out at 7664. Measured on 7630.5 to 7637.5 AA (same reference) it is 7631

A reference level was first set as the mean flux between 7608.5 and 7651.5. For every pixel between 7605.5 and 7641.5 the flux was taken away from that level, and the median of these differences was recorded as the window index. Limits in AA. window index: 0.0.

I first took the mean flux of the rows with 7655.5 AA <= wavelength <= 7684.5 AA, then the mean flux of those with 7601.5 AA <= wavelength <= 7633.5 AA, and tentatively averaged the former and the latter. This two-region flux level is 5.30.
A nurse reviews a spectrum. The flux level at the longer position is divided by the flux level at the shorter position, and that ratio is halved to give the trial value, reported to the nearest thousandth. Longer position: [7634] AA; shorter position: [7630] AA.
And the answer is 0.664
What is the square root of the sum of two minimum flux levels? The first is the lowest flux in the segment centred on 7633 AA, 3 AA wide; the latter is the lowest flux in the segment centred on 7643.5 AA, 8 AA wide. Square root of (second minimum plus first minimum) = 3.19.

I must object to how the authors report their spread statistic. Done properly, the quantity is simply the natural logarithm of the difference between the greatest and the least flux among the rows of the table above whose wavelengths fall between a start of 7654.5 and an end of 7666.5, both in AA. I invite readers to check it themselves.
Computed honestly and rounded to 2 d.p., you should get 0.84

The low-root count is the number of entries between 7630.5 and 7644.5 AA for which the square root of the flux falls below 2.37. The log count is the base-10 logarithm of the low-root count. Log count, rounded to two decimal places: 0.70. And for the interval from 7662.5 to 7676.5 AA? 1.11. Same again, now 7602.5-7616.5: 1.00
